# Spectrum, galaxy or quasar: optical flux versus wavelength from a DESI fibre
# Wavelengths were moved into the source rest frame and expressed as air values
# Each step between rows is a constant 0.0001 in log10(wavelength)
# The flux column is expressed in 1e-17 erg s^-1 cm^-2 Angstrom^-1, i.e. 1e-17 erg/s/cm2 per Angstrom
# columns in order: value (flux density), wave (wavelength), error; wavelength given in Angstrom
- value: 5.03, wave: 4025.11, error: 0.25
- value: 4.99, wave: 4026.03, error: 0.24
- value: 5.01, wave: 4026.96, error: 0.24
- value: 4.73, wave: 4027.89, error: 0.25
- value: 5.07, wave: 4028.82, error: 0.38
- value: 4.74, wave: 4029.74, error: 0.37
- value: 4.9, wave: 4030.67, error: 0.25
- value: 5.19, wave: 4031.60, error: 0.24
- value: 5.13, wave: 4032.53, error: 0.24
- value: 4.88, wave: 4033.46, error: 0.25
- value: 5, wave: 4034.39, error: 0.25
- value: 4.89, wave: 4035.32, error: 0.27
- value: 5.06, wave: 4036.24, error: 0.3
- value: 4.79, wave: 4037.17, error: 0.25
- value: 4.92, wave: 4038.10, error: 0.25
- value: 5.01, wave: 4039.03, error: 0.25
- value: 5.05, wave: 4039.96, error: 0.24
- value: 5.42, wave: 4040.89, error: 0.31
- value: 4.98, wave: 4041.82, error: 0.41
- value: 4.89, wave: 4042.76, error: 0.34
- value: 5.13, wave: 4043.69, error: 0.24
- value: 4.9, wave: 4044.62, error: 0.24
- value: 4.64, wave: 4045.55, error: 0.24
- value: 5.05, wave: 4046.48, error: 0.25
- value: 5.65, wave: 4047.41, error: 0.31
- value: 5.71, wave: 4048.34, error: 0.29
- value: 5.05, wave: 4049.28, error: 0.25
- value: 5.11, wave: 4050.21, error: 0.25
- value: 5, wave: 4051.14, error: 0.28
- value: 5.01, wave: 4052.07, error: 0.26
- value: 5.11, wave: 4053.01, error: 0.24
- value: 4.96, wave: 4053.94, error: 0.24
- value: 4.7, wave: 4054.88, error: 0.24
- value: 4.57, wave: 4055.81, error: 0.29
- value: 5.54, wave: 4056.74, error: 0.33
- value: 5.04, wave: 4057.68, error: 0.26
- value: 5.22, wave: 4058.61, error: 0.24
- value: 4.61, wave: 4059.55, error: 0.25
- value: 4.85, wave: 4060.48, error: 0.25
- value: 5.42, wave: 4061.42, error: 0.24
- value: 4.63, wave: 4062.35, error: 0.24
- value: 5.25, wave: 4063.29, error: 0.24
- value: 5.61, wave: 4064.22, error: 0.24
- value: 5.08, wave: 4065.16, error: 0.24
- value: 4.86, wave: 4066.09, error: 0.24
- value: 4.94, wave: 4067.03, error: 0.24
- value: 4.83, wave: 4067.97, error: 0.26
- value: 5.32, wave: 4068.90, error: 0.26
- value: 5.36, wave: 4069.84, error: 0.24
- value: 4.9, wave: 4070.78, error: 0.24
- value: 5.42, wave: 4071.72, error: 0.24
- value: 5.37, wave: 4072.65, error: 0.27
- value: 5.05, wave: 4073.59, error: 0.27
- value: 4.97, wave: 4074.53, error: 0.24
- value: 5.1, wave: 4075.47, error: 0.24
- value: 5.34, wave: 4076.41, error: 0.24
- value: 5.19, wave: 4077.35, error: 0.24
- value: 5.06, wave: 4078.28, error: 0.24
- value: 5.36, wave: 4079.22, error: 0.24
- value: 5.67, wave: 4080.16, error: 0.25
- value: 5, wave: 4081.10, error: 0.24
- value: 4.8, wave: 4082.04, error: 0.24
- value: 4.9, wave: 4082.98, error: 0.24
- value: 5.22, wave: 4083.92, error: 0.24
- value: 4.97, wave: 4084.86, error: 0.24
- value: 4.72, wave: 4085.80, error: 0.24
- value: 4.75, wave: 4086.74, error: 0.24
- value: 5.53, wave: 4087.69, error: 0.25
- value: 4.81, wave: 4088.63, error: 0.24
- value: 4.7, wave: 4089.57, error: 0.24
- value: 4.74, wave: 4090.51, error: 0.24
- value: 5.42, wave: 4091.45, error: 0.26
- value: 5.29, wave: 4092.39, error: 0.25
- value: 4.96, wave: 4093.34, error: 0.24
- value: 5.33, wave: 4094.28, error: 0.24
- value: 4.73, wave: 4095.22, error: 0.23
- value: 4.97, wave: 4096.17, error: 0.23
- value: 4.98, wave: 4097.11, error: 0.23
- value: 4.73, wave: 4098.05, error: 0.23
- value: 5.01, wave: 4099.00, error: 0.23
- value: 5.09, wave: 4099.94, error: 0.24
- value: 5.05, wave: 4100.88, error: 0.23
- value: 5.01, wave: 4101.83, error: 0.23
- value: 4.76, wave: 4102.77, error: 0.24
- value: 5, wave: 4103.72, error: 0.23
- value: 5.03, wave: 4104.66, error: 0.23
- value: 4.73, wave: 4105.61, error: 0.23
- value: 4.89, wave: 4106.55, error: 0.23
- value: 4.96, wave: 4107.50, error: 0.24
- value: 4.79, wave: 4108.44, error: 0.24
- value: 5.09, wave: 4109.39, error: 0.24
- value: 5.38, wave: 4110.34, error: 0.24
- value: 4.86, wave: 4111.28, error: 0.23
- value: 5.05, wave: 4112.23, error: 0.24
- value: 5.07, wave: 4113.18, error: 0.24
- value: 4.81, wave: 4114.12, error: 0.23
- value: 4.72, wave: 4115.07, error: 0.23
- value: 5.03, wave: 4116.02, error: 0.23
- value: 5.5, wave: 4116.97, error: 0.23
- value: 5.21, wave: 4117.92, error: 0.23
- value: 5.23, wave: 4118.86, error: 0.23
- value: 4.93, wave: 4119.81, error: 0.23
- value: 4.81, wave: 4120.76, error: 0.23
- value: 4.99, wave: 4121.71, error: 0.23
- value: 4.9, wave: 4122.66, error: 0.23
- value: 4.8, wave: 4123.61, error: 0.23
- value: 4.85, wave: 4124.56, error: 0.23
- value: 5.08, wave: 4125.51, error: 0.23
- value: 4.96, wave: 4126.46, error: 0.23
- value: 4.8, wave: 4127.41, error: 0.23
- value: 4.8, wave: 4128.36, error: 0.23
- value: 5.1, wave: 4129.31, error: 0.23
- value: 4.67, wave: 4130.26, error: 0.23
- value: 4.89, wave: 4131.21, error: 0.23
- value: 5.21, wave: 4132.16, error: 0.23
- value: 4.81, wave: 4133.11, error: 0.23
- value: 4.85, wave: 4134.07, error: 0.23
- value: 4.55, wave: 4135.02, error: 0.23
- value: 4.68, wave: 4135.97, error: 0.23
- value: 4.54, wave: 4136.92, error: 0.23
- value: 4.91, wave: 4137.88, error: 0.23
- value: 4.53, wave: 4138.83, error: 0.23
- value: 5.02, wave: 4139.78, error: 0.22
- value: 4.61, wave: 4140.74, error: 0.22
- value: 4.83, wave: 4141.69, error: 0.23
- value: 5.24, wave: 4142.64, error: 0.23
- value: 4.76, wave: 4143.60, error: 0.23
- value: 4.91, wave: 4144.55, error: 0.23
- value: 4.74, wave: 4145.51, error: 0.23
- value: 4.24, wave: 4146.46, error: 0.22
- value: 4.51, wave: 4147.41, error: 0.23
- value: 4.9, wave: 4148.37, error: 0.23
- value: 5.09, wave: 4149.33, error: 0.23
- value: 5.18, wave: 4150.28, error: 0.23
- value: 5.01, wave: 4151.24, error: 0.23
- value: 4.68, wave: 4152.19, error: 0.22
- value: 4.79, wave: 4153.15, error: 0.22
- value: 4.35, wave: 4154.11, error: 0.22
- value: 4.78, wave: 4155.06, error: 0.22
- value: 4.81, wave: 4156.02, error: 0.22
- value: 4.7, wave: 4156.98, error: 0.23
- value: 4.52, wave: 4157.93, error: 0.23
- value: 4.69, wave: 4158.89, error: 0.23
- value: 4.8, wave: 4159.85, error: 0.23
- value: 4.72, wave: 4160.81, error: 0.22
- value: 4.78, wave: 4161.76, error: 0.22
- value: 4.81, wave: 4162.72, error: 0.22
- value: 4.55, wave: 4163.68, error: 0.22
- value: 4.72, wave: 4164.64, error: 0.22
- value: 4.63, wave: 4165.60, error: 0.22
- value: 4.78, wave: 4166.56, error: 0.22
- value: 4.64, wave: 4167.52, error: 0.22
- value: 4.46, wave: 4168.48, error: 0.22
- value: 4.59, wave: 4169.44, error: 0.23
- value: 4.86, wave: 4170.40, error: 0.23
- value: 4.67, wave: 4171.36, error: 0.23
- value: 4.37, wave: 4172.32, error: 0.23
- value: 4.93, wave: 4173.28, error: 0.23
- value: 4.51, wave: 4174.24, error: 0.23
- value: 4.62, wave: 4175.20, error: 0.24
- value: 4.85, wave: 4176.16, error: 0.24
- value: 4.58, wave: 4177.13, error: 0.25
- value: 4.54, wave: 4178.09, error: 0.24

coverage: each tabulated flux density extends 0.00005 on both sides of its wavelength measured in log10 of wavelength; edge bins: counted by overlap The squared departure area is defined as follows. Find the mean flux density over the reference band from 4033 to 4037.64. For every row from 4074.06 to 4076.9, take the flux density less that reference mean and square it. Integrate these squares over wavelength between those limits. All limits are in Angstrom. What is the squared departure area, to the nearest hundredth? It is 0.19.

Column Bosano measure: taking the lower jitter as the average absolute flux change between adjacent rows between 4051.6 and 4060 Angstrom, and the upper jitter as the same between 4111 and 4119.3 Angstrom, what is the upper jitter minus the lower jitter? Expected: -0.16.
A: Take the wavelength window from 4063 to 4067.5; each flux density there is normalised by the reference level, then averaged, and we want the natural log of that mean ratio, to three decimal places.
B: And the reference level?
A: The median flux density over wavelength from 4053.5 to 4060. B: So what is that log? 0.037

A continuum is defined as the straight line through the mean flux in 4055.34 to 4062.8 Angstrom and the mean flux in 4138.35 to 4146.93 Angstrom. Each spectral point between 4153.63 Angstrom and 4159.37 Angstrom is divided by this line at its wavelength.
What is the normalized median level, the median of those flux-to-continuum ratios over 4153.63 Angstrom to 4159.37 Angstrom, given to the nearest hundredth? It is 0.99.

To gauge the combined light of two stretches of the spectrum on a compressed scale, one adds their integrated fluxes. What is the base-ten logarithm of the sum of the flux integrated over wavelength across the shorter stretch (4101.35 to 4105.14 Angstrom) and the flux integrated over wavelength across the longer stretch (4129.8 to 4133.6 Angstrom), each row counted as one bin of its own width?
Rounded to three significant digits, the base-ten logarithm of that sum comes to 1.57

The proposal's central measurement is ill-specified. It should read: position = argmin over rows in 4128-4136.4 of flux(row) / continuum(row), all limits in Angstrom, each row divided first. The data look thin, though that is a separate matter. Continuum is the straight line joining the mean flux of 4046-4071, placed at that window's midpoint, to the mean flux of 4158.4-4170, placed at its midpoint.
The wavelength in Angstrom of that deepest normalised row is 4135.02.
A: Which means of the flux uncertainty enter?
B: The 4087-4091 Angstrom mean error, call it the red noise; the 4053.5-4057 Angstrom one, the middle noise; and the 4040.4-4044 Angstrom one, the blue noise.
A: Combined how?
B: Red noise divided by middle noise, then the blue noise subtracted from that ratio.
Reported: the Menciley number 0.56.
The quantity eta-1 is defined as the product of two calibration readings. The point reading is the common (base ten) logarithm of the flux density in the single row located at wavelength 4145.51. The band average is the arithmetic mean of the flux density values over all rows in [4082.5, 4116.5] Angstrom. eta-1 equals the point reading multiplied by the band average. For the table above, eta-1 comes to 3.4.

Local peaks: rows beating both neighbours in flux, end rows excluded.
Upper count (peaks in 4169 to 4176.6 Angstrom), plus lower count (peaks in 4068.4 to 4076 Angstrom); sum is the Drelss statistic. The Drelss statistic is 4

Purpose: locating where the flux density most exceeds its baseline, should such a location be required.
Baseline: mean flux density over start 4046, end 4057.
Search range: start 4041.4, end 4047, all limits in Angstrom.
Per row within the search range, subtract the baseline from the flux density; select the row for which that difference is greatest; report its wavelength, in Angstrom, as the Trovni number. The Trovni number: 4043.69 Angstrom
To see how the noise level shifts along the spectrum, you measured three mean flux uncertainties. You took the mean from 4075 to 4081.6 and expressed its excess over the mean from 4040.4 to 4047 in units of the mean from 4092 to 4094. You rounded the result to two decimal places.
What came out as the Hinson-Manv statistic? -0.20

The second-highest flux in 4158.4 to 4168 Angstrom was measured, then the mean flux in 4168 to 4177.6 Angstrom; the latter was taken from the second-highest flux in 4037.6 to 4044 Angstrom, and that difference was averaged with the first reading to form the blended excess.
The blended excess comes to 2.64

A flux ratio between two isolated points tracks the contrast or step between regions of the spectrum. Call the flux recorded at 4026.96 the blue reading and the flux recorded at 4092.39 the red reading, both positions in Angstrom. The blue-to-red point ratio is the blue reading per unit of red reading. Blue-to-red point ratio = 0.95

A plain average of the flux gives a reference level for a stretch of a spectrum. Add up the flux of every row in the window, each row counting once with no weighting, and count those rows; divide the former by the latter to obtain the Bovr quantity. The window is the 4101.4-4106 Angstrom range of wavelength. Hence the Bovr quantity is 4.91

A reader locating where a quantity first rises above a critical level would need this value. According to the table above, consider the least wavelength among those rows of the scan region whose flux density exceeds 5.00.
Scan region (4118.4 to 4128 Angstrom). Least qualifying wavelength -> 4118.86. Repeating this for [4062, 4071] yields 4063.29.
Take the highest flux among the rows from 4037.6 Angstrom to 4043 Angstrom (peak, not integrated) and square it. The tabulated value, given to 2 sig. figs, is 29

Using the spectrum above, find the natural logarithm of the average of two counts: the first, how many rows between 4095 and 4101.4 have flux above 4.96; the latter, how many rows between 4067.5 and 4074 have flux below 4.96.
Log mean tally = 1.3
